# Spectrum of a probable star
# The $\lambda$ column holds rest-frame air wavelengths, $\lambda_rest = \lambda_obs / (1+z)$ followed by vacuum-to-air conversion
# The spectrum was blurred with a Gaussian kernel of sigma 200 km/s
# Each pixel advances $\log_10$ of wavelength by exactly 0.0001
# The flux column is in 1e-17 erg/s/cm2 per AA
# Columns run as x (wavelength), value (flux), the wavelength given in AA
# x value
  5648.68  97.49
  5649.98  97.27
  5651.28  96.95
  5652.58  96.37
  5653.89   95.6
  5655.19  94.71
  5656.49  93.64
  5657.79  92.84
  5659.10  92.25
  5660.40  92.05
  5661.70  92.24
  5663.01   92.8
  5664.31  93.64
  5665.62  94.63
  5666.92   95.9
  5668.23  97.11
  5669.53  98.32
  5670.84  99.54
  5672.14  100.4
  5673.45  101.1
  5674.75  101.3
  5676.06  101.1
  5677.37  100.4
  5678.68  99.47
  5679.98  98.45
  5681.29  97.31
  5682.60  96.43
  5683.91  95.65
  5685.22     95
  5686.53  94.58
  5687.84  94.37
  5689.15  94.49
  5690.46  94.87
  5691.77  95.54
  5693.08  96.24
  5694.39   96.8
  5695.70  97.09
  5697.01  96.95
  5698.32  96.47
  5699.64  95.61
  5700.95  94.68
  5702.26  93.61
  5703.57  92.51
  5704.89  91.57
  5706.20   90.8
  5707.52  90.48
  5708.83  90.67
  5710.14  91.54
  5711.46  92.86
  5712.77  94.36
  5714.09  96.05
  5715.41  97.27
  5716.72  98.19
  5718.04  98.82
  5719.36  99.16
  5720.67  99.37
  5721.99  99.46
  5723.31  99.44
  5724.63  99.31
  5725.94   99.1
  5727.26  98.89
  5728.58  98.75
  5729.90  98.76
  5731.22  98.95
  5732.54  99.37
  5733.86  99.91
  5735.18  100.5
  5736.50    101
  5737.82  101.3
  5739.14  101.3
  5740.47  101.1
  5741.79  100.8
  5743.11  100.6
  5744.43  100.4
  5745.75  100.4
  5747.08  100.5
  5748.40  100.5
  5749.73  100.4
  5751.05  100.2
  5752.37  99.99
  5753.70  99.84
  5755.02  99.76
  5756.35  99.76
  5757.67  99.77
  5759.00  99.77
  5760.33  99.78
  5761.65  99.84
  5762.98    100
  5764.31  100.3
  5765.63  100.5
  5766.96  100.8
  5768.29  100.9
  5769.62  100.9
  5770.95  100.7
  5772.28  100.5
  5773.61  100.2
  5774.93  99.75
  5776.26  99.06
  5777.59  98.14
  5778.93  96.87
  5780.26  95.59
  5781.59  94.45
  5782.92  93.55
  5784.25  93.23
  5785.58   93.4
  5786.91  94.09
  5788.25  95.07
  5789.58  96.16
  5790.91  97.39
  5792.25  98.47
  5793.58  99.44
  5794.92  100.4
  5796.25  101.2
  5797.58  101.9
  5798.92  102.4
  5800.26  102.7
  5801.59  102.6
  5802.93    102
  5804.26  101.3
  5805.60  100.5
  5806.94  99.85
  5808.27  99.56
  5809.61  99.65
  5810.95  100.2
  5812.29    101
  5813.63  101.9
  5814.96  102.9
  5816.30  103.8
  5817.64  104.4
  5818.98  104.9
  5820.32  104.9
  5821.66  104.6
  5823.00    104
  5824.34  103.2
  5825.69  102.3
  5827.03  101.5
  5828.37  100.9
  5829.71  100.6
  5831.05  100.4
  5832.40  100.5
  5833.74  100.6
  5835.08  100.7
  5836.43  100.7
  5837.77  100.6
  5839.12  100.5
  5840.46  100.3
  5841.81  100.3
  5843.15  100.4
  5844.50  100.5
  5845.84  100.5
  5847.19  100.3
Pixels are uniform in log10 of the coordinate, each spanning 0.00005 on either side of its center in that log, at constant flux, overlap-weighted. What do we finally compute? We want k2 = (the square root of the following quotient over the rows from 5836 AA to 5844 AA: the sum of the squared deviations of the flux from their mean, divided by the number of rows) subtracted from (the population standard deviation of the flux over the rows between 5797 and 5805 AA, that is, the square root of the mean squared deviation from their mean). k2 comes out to 0.3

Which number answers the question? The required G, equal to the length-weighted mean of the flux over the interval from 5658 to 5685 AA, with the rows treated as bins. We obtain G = 97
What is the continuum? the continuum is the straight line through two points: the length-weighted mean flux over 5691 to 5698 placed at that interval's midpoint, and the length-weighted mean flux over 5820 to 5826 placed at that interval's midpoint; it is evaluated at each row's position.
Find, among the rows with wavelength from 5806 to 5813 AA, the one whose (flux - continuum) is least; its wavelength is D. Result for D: 5808.27 AA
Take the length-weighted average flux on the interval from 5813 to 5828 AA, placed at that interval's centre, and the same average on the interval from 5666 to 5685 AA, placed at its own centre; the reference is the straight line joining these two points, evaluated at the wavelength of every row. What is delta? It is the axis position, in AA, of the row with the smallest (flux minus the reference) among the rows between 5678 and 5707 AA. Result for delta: 5706.20 AA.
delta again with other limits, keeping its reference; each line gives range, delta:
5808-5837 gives 5808.27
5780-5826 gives 5784.25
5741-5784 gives 5782.92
